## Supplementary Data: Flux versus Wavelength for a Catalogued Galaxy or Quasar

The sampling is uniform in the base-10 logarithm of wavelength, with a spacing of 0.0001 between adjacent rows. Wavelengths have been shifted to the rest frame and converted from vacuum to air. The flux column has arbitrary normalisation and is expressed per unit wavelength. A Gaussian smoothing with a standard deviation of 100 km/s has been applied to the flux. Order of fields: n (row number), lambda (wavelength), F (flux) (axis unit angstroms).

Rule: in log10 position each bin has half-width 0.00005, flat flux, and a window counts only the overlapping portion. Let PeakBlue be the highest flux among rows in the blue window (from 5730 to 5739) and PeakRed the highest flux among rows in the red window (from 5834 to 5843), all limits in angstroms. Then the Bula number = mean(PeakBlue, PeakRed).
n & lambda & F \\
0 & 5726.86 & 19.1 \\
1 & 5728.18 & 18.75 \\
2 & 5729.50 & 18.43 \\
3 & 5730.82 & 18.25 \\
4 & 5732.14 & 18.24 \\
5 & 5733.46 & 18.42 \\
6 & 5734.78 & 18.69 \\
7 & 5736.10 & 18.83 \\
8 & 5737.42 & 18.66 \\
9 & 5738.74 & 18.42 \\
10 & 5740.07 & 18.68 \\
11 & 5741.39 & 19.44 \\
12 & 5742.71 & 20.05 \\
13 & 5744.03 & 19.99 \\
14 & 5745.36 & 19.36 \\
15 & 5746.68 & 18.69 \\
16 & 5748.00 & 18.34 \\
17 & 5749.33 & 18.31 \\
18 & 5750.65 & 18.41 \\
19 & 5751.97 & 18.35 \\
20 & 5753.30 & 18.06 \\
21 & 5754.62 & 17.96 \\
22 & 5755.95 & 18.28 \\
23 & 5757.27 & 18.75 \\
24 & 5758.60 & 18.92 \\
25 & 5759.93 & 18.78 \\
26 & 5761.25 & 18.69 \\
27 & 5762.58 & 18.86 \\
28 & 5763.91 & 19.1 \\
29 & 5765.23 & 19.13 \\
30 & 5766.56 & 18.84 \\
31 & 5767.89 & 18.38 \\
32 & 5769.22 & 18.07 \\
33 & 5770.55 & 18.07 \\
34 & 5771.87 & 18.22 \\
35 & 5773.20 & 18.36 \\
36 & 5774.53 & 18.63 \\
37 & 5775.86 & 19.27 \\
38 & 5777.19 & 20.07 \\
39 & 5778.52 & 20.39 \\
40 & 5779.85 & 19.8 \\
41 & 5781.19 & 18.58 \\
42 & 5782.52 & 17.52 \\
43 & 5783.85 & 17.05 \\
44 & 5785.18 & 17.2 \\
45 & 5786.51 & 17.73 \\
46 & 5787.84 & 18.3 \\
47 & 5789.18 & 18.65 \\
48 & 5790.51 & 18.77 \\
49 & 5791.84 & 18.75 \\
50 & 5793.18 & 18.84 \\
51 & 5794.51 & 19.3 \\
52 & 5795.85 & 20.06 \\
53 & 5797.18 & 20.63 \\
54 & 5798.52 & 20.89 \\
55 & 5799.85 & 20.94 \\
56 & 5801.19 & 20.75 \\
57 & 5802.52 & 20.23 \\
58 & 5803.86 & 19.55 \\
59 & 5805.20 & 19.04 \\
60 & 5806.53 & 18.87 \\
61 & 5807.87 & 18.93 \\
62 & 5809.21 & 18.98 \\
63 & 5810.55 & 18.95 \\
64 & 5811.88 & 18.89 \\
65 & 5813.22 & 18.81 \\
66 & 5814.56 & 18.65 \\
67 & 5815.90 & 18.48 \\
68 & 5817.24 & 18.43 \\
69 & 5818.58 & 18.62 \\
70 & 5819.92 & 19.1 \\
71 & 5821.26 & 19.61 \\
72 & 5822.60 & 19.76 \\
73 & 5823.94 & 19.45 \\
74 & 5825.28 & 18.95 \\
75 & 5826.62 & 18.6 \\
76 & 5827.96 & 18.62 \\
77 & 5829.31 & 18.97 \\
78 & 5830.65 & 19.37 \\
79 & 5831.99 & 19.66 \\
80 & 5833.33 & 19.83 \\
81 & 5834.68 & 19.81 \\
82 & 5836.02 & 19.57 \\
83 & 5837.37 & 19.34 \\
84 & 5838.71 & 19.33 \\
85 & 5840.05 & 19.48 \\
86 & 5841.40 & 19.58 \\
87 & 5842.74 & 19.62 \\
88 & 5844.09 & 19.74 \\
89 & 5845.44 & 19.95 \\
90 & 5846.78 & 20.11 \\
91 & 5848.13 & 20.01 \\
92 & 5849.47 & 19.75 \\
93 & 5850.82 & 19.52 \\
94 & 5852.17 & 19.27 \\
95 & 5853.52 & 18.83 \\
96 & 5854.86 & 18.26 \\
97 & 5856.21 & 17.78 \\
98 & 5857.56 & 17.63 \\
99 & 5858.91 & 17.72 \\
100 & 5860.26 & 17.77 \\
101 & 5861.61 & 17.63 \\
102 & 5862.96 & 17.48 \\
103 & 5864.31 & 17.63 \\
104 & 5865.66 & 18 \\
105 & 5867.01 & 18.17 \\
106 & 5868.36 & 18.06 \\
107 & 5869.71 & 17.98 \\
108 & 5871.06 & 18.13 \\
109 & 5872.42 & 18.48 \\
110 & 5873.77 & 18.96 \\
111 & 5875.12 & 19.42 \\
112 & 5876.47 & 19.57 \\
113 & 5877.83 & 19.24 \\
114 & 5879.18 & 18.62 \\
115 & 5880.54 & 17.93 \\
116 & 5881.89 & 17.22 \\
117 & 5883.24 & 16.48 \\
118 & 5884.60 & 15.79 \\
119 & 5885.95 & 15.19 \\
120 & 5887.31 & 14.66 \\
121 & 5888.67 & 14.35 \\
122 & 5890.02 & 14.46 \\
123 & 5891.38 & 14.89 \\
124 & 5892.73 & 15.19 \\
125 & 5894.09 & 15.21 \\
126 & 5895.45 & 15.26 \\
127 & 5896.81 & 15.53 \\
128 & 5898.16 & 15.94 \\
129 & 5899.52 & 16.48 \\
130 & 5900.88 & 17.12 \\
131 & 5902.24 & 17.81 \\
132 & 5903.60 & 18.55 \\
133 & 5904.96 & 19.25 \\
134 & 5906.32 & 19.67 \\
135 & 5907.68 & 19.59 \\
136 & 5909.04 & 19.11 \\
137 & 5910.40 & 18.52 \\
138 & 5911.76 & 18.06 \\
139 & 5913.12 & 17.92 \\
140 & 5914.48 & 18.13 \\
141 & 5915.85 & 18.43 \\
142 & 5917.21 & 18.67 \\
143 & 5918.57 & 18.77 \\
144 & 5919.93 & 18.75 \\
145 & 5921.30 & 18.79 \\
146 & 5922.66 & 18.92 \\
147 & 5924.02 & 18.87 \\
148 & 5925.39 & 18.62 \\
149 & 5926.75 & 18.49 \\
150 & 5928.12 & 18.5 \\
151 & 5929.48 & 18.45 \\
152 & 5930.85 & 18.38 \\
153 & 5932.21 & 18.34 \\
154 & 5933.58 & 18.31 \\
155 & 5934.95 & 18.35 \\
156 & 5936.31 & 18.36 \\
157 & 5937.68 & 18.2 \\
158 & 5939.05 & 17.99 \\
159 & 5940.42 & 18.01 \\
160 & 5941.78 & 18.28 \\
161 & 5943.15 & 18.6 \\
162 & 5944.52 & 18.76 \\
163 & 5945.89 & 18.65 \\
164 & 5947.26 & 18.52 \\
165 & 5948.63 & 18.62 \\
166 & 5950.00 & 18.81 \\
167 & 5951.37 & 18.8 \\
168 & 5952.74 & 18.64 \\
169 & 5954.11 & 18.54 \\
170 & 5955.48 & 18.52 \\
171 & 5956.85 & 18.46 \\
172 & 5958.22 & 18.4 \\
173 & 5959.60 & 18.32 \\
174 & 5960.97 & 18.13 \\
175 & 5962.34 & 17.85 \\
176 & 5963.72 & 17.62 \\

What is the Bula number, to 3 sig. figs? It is 19.3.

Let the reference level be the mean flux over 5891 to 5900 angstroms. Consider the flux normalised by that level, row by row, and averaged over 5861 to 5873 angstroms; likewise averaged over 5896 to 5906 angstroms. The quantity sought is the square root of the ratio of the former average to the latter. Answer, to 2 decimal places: 1.02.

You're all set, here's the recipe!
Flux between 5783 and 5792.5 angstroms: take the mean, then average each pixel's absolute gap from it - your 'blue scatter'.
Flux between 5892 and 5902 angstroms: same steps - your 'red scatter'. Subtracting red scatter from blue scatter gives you 0.04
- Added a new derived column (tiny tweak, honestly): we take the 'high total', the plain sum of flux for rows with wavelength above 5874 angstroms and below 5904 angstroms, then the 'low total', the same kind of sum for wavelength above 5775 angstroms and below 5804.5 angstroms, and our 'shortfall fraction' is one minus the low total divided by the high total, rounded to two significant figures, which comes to -0.16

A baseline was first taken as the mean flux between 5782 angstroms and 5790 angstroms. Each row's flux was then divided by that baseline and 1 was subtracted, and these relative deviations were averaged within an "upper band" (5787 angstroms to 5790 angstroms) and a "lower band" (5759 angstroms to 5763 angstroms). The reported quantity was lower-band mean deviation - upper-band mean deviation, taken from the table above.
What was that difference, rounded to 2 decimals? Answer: 0.02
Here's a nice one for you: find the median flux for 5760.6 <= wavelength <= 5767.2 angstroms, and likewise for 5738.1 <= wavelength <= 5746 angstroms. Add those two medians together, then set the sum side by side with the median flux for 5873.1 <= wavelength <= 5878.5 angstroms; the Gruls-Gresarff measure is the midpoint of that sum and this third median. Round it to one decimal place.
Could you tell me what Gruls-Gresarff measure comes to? 28.8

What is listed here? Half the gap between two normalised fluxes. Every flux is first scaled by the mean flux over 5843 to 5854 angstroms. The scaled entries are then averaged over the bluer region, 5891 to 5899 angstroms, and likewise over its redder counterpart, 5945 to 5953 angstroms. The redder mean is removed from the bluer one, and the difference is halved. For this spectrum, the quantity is -0.08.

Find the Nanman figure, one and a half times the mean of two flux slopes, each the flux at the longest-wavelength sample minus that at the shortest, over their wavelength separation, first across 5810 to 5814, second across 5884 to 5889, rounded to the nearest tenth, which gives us -0.3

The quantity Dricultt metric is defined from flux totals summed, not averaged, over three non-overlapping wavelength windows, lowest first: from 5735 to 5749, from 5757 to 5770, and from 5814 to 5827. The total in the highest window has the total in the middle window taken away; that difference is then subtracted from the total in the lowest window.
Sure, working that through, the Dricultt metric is 188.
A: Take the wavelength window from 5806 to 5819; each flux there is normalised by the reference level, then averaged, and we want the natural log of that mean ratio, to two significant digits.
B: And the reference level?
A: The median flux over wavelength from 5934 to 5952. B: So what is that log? 0.013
